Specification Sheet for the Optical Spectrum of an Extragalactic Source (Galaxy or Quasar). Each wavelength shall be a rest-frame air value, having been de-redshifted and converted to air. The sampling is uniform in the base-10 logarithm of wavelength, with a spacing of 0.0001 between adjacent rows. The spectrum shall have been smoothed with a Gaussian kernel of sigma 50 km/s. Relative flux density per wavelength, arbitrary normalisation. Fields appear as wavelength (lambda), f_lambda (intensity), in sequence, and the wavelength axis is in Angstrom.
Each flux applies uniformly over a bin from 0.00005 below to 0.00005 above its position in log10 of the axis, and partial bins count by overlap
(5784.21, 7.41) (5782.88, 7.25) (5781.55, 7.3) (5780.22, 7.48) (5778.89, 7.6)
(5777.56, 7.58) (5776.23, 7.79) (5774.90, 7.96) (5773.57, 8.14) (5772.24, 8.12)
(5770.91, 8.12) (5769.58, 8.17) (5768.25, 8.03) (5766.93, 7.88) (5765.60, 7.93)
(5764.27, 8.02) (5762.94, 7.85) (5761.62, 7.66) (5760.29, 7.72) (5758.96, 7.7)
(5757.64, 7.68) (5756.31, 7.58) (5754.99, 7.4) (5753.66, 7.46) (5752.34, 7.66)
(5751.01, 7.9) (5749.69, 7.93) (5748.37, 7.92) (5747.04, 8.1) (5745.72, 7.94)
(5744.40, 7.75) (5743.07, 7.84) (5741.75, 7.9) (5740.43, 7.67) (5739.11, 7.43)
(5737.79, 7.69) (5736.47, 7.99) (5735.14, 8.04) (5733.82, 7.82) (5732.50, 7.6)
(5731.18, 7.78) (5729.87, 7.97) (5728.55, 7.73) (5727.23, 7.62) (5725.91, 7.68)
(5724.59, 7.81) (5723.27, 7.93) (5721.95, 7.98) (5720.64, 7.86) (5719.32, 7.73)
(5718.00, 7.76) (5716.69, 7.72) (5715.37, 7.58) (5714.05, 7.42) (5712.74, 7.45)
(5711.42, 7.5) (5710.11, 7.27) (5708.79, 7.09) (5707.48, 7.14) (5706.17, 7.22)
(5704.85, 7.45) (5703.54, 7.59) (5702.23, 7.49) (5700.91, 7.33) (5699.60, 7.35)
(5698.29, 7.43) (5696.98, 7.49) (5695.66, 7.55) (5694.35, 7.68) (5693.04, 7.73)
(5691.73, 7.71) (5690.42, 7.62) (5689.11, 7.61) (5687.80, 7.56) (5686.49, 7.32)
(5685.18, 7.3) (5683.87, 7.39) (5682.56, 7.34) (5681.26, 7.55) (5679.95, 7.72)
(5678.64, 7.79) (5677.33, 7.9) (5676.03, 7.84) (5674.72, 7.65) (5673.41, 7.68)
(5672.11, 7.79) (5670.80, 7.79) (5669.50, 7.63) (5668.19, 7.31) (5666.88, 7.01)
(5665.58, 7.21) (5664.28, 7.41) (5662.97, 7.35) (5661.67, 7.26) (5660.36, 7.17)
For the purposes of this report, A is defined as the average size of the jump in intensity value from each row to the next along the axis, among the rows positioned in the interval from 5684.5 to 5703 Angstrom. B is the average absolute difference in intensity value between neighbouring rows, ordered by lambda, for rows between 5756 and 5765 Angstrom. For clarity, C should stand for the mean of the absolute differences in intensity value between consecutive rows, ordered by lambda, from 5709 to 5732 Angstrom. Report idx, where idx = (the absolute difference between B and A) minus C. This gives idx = -0.097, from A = 0.076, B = 0.093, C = 0.114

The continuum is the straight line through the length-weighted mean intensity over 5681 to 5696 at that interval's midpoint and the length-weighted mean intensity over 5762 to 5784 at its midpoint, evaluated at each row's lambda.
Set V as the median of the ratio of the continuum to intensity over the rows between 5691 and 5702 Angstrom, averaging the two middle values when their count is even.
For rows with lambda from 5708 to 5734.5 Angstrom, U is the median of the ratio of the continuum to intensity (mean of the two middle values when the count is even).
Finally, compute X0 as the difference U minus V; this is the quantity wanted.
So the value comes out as -0.015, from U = 0.99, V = 1.005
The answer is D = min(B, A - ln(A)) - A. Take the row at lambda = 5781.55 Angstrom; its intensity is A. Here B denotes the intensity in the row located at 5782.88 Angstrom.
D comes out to -1.99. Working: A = 7.3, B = 7.25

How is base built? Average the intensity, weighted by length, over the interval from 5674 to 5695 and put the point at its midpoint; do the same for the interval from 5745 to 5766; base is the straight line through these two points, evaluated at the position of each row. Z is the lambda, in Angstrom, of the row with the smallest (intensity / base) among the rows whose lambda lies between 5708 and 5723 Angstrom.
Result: 5708.79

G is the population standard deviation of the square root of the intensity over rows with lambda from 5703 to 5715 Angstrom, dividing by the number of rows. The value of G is 0.030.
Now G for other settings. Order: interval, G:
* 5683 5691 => 0.025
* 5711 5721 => 0.027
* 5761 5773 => 0.027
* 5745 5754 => 0.035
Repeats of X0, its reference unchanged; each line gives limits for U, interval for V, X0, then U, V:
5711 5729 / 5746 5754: 0.012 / 0.99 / 0.978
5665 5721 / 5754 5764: -0.010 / 1.00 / 1.011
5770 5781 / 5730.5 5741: 0.000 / 0.99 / 0.994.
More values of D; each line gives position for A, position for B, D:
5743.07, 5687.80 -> -2.06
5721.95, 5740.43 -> -2.08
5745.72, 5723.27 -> -2.07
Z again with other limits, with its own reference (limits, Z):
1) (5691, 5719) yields 5708.79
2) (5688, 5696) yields 5695.66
